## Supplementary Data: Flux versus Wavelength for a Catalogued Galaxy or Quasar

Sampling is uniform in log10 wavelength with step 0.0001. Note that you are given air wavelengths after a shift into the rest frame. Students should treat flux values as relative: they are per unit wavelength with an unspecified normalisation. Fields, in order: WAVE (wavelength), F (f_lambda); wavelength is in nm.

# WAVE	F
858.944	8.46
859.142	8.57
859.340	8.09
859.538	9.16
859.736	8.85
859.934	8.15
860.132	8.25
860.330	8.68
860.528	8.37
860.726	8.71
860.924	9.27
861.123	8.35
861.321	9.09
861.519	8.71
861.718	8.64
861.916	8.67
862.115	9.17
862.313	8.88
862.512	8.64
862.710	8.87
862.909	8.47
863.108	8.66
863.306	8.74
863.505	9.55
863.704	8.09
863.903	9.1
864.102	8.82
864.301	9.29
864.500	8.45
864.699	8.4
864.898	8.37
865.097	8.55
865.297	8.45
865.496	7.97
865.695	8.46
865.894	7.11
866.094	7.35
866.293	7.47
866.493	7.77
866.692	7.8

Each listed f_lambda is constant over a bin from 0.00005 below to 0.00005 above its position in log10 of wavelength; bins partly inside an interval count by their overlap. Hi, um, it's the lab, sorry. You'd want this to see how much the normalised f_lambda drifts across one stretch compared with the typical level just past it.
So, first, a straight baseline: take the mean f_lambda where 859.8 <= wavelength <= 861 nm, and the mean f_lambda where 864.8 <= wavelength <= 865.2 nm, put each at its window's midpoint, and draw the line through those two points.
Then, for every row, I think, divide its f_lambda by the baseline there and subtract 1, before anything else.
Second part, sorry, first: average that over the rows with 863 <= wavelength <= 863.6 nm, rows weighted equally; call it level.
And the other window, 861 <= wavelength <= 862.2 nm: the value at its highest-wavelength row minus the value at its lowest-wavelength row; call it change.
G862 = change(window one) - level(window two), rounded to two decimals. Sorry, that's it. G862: 0.04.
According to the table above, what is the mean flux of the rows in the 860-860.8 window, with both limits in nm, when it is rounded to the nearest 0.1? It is 8.5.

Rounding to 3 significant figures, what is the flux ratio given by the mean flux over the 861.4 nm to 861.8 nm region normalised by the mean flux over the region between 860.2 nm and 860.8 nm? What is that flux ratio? 1.01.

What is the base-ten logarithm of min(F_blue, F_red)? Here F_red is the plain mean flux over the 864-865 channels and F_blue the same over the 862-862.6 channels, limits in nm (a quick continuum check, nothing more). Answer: 0.938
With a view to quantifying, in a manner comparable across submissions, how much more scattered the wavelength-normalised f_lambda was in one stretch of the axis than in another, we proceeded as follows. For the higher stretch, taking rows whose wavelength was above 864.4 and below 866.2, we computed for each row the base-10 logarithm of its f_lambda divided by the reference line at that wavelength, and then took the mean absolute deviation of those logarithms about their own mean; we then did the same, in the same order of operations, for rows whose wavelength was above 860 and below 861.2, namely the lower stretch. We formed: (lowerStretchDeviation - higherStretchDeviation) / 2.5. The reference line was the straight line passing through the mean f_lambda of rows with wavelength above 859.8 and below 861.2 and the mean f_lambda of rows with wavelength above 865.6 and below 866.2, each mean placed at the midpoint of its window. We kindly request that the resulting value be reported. -0.0024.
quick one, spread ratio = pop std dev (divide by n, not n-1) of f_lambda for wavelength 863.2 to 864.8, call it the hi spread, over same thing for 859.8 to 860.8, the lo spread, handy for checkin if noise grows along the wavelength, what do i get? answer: 2.0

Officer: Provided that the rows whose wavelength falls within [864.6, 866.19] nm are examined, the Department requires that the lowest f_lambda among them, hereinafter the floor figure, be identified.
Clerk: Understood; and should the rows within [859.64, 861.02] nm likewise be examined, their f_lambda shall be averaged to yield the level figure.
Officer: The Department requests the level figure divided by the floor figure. 1.21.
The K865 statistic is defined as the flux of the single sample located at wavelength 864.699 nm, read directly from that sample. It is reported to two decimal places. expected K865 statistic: 8.40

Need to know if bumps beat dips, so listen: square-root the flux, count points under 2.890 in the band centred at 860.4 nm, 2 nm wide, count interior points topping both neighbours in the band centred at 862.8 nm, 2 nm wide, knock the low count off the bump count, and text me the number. 0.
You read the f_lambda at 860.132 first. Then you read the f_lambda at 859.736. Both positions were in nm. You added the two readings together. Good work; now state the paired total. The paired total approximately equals 17.1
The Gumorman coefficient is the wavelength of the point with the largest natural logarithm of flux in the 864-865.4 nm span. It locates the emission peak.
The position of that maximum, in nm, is 864.301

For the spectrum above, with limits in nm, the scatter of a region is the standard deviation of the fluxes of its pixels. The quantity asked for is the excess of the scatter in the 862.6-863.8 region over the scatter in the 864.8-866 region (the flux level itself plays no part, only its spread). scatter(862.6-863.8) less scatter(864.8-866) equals -0.06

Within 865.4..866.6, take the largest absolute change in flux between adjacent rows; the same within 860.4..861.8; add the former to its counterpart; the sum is 2.3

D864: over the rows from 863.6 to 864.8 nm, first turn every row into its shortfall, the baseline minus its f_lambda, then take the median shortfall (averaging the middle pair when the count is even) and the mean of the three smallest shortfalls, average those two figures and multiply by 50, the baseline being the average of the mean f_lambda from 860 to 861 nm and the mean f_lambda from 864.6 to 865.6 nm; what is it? -18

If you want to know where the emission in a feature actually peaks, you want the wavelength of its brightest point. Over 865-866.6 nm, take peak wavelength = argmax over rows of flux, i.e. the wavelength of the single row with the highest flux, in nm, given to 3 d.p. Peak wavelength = 865.097 nm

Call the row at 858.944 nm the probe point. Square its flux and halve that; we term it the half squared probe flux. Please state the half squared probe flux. 36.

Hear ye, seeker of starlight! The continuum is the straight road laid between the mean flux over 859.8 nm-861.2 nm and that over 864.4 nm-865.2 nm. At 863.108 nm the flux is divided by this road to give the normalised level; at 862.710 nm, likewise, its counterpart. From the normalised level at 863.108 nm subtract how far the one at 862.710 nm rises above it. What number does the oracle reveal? 1.00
